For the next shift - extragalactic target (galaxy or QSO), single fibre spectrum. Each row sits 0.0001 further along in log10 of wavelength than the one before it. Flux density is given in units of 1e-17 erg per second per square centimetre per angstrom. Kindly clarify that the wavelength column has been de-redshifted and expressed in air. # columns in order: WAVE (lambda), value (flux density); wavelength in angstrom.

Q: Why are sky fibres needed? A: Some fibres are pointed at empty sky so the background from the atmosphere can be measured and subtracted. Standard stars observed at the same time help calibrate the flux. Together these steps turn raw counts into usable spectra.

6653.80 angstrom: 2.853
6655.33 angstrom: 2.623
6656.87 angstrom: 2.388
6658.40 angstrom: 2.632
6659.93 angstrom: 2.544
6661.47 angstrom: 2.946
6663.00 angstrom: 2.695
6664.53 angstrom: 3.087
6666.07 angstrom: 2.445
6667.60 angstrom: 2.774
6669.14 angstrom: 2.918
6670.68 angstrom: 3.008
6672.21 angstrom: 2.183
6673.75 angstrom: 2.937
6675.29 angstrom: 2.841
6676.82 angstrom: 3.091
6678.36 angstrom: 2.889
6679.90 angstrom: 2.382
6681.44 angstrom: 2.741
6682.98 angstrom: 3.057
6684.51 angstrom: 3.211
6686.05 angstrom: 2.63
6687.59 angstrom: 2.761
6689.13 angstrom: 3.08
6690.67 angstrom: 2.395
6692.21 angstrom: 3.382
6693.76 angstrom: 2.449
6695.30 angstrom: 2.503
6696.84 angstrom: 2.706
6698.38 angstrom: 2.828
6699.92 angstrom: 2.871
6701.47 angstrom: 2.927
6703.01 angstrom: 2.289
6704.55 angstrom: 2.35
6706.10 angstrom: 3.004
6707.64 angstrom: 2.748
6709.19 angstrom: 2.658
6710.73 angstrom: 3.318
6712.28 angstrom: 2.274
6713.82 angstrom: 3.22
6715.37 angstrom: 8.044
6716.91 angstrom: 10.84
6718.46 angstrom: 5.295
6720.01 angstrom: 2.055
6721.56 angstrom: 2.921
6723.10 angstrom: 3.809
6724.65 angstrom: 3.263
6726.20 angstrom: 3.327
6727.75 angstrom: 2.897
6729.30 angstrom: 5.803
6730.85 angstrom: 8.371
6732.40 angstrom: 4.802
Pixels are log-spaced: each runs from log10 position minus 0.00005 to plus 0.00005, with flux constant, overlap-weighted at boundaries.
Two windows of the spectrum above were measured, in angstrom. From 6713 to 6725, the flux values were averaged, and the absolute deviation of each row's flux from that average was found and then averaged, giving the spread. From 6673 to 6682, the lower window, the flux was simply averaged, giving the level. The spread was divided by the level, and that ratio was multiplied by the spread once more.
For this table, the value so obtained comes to 1.96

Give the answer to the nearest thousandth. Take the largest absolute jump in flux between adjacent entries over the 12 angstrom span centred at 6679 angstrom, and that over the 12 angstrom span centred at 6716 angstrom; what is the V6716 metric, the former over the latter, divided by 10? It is 0.009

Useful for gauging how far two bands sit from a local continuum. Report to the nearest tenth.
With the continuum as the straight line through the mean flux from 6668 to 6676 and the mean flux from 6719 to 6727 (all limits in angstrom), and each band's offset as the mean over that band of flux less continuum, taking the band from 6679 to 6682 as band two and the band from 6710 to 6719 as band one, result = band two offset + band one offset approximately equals 2.2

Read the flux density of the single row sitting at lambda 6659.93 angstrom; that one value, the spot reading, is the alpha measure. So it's 2.544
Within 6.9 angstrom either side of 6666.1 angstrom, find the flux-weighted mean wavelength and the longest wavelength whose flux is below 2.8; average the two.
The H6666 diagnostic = 6669.1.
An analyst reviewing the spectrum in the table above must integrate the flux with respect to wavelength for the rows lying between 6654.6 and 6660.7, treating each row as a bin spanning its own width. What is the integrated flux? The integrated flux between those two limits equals 16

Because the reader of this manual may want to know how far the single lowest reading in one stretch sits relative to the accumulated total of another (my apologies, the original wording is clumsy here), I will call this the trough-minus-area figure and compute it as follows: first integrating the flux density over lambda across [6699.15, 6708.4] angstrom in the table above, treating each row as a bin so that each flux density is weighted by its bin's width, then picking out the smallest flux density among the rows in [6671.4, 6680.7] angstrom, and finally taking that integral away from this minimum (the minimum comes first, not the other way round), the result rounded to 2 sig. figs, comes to -23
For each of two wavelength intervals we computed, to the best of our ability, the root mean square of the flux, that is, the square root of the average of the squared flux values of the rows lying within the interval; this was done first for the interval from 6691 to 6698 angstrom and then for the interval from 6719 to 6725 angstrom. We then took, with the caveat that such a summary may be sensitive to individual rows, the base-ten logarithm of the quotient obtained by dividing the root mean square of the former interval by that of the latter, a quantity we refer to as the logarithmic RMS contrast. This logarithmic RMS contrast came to -0.044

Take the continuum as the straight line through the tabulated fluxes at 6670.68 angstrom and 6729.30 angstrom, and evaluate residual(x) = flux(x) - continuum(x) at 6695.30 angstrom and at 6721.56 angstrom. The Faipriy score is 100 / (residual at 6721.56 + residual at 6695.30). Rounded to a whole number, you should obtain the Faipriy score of -24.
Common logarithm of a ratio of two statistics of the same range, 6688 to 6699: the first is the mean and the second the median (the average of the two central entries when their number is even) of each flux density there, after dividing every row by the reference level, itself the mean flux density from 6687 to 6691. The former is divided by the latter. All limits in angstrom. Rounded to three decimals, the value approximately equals 0.009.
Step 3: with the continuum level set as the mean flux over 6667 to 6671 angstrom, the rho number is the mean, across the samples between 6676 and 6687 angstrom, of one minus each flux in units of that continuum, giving 0.01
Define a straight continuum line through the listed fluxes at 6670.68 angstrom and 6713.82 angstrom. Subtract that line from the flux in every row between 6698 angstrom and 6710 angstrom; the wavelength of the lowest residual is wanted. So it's 6703.01 angstrom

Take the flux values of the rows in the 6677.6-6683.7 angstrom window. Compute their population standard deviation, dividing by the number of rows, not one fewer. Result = 0.25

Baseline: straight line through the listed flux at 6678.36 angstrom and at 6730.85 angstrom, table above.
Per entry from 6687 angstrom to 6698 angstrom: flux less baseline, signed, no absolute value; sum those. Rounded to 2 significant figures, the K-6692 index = -11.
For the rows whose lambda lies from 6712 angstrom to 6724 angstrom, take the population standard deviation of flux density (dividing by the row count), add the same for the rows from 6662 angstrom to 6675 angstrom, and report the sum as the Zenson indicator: 3.2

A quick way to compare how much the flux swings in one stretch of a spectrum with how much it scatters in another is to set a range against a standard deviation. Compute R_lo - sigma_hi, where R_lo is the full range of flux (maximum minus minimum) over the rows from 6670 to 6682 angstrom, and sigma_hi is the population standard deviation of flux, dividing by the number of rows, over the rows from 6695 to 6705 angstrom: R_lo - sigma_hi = 0.67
